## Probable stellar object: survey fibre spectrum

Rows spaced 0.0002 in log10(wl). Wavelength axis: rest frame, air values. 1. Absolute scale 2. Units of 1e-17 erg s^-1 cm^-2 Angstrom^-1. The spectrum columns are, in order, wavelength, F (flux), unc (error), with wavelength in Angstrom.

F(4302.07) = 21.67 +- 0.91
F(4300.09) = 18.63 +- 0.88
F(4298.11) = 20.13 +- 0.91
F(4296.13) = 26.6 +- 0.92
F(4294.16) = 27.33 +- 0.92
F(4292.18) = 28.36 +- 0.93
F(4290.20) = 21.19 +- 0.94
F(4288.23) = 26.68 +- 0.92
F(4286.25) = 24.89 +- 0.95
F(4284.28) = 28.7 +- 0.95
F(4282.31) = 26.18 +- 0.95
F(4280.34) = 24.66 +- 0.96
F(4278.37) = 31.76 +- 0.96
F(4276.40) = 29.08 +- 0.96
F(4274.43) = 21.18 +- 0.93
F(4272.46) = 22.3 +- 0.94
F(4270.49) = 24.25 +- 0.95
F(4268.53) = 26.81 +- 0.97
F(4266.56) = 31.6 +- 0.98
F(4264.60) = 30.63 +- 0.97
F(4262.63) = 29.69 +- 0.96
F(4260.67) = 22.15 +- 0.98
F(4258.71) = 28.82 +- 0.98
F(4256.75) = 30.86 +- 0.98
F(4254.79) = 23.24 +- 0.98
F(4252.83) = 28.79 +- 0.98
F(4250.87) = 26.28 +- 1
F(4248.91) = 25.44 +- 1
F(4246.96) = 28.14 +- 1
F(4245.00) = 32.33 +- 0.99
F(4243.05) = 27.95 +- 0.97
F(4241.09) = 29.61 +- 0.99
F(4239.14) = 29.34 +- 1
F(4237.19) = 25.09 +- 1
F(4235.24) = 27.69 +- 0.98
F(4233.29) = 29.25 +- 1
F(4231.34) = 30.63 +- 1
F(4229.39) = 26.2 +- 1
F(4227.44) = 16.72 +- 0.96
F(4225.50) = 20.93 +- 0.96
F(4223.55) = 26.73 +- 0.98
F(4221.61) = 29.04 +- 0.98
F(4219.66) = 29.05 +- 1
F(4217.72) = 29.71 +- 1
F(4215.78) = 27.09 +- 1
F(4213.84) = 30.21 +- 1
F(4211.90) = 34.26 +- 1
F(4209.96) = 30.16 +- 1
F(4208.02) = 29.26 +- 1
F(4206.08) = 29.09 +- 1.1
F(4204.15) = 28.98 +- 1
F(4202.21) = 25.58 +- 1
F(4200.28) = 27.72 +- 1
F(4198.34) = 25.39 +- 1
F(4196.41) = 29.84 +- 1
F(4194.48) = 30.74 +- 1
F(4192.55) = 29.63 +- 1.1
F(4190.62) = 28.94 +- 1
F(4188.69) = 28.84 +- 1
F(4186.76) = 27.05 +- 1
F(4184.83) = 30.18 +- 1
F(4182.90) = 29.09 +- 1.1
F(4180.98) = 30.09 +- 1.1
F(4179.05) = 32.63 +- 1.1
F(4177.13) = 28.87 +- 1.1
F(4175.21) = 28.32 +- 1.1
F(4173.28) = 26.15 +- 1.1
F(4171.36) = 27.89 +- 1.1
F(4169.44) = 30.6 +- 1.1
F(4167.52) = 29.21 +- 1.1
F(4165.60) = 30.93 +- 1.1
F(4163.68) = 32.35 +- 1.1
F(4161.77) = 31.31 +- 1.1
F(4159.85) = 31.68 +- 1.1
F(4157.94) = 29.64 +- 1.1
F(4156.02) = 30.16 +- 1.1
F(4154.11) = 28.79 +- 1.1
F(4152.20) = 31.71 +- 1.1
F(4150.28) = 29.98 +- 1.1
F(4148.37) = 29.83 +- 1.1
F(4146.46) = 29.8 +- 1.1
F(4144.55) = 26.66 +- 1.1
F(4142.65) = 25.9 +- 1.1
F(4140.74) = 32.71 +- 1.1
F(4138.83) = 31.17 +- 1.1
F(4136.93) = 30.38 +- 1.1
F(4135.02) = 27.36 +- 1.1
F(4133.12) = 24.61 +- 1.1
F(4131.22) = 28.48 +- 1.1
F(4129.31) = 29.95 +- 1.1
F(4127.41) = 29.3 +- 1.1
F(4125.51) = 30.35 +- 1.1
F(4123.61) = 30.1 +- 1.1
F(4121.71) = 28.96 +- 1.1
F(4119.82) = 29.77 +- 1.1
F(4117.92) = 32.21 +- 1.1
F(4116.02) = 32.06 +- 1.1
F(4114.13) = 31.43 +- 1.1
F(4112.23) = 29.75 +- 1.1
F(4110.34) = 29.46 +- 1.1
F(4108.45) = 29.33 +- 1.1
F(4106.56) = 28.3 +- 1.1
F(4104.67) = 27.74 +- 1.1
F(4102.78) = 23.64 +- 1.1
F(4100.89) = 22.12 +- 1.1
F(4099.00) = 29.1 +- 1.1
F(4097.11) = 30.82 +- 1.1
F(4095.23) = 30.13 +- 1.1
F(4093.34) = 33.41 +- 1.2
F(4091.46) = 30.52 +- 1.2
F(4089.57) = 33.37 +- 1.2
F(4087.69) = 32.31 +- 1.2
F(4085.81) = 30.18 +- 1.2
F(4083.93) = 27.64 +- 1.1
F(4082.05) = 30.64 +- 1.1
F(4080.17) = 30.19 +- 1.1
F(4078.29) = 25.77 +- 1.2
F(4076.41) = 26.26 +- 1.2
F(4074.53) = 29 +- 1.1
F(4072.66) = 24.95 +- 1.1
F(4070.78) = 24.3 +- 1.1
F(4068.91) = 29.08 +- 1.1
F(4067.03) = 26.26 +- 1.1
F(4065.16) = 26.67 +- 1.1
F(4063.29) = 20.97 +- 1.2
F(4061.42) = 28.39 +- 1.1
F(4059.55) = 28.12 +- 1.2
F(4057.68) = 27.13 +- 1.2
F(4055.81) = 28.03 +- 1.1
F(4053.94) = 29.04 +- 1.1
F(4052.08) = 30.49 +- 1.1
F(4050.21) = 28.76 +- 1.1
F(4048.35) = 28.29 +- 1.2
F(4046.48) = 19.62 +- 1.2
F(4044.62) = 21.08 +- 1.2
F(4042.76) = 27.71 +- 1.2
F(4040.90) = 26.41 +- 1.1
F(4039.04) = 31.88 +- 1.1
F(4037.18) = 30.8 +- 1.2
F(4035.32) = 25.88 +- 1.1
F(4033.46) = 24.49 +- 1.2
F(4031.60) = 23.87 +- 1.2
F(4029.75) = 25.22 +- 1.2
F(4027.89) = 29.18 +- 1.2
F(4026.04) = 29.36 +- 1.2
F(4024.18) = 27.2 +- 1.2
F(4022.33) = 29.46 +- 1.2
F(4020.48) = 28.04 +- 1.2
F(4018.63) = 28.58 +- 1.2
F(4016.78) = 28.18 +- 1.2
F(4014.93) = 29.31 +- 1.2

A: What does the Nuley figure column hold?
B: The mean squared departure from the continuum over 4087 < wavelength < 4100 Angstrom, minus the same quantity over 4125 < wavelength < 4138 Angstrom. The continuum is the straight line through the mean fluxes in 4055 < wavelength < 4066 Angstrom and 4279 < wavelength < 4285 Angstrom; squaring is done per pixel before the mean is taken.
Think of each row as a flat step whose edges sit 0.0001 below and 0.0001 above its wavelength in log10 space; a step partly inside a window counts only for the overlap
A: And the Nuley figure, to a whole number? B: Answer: 18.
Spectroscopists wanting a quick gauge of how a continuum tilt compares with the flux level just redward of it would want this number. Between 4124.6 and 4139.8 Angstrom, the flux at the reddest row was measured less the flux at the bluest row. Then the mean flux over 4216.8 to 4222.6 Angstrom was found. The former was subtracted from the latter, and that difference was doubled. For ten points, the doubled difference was 57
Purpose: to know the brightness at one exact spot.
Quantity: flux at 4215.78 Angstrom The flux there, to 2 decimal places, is 27.09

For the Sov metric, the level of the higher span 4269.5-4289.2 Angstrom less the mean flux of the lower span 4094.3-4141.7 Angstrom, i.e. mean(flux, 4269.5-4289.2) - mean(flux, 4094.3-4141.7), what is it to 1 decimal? -3.2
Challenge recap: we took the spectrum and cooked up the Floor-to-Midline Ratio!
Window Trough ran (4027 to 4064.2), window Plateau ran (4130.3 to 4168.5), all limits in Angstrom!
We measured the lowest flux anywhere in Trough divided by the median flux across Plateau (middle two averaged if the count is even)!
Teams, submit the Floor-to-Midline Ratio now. 0.656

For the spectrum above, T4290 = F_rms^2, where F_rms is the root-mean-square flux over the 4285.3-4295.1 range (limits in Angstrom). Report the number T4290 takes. 666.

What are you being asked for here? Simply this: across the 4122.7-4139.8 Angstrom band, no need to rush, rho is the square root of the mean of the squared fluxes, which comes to 29.1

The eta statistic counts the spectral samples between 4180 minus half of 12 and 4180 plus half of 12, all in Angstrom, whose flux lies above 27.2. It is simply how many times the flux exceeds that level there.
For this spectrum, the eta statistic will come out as 6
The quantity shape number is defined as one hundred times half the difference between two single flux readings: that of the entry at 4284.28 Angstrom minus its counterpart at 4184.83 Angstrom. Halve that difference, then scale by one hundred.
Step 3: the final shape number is -74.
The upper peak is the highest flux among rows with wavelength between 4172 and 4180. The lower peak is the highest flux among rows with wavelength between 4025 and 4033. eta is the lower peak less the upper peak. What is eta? -3.3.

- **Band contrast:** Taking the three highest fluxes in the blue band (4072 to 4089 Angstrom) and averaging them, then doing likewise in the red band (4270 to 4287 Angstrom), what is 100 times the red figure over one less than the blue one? 99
